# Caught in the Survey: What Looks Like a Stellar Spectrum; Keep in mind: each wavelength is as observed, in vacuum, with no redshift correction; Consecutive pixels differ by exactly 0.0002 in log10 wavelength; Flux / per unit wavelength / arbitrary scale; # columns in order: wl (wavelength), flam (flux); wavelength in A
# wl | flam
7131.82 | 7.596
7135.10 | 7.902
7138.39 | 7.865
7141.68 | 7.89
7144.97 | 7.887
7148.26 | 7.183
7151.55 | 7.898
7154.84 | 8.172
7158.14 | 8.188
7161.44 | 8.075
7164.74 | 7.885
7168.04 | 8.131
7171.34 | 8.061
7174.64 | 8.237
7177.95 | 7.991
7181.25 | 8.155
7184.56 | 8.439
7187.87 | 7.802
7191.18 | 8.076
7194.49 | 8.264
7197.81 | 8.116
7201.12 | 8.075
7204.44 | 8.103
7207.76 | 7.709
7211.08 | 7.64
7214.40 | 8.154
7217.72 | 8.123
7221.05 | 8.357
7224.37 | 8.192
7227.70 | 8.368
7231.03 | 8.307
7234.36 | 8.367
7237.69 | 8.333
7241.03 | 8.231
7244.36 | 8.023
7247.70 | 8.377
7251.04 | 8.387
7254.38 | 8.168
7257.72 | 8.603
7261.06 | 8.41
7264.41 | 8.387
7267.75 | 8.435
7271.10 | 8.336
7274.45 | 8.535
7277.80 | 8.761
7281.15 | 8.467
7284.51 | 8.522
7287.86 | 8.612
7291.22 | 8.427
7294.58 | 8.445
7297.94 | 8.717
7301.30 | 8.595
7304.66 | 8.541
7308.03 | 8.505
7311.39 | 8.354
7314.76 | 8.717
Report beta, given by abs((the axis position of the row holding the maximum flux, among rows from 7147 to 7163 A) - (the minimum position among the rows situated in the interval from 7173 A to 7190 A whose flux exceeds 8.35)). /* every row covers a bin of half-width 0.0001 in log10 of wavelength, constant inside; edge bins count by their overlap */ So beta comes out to 26.4 A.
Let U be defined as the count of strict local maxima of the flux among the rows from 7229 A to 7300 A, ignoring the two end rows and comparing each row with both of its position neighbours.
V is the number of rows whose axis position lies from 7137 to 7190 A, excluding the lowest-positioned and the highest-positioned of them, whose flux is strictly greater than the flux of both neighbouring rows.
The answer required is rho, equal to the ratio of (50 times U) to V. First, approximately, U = 6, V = 5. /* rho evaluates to 60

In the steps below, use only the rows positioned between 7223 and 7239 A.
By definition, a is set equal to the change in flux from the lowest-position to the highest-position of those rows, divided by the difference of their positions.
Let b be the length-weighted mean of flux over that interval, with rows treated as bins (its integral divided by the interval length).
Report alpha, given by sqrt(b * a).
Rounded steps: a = 0.011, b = 8.3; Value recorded 0.30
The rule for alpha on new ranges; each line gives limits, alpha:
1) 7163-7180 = 0.25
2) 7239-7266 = 0.24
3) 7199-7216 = 0.22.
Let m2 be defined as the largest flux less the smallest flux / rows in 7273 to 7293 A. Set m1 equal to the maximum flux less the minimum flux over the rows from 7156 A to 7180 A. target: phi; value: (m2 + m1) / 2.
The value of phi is 0.34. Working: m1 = 0.35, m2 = 0.334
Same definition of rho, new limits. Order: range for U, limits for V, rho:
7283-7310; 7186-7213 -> 50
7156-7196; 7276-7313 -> 75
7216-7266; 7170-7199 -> 83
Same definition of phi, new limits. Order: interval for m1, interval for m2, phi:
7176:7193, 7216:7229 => 0.44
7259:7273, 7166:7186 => 0.27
